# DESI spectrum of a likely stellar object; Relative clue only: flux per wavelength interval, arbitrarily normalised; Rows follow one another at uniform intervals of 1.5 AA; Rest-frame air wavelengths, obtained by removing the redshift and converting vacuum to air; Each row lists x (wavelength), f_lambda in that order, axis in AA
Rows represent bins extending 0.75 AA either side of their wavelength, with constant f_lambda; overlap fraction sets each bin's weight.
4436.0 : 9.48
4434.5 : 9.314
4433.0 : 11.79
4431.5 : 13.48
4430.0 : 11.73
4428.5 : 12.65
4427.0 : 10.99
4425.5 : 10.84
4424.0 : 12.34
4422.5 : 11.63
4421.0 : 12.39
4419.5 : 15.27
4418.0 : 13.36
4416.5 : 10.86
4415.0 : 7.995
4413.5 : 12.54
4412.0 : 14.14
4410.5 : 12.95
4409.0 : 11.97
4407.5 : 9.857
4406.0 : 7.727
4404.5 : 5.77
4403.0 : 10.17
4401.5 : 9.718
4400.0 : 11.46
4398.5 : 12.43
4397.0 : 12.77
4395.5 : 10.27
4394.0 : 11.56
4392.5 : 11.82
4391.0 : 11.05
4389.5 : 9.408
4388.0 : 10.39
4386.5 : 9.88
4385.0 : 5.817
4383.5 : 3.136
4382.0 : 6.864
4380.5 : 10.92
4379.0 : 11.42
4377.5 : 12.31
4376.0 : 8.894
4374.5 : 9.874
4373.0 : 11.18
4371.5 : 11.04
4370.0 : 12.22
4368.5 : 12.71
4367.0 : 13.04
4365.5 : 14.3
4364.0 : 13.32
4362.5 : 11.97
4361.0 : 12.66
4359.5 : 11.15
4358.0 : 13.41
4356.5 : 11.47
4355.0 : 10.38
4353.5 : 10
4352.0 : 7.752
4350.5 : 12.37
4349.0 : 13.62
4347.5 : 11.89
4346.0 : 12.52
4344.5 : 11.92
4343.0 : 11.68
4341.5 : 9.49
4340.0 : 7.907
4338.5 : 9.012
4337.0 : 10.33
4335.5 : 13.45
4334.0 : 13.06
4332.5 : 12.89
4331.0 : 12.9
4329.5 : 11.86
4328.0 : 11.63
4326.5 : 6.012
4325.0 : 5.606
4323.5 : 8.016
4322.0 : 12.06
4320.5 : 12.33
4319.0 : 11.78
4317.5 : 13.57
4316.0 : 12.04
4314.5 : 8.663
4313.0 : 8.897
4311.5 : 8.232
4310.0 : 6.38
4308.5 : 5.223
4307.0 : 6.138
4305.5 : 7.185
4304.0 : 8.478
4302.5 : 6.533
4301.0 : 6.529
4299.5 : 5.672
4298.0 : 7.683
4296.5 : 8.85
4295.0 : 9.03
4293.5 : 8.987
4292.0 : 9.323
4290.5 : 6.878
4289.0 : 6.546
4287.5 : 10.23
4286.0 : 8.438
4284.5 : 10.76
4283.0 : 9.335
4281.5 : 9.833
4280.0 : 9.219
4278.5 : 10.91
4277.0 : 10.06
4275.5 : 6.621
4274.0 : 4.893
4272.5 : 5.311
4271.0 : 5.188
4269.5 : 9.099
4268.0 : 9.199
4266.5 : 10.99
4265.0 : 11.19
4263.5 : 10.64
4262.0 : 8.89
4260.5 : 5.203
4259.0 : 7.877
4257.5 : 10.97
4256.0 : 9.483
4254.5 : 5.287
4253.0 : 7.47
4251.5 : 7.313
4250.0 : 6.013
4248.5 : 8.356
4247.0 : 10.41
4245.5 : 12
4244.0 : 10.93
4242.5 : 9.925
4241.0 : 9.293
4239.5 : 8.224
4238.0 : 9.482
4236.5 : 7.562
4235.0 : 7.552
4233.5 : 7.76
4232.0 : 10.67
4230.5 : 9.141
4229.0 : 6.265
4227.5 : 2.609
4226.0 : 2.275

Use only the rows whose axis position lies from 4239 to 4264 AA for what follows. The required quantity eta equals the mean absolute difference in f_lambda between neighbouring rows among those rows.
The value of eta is 1.89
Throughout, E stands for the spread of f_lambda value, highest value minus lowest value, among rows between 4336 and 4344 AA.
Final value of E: 3.8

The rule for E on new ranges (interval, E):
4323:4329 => 6.0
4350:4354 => 4.6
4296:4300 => 3.2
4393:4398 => 2.5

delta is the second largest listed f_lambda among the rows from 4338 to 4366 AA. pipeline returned 13.62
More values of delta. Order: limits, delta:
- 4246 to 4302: 10.99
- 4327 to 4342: 13.06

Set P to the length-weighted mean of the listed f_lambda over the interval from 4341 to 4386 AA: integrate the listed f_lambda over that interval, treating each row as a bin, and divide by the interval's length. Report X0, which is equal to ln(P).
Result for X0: 2.40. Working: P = 11.0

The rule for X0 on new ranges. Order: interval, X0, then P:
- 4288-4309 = 2.00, 7.4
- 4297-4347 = 2.26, 9.6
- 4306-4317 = 2.09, 8.0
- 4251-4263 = 2.06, 7.9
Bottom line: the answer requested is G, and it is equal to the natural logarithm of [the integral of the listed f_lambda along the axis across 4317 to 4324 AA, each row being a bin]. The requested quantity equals 4.40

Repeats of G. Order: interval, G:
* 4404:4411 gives 4.22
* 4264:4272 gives 4.28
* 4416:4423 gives 4.50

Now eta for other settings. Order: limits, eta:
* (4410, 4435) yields 1.82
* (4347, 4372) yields 1.46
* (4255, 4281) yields 1.72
